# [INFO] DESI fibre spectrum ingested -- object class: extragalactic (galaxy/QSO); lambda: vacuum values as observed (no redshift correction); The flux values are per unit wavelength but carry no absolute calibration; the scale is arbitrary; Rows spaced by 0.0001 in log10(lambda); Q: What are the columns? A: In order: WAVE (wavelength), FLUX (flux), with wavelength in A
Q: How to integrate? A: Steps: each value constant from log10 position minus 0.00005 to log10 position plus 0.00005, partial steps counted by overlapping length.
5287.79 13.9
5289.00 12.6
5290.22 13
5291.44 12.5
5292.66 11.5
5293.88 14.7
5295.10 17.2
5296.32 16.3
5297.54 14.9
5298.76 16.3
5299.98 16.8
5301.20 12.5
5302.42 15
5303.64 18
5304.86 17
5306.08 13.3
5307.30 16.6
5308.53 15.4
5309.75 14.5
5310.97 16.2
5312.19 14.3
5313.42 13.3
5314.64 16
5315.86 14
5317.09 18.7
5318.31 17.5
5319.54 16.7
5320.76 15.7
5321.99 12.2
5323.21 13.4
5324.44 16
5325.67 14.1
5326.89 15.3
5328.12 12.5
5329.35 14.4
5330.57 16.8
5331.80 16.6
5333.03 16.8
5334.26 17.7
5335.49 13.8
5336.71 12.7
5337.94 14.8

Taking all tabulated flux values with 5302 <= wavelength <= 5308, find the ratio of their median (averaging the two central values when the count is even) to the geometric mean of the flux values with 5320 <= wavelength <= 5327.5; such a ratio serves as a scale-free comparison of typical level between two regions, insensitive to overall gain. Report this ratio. 1.15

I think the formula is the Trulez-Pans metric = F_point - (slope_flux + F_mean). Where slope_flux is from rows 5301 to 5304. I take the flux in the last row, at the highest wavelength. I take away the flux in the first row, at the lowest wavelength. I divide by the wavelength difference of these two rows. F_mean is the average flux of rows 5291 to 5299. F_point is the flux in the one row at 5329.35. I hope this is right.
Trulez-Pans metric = -2.6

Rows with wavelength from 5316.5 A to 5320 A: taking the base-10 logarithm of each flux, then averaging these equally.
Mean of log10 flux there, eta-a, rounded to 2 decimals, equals 1.25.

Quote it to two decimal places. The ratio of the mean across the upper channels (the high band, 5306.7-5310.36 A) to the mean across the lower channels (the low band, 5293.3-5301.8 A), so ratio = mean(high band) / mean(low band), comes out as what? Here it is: 1.00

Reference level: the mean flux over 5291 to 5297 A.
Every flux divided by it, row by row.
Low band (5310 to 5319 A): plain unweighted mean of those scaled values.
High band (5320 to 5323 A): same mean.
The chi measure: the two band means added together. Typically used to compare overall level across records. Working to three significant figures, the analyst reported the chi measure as 2.05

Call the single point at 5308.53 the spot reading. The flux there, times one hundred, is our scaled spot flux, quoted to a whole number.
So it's 1540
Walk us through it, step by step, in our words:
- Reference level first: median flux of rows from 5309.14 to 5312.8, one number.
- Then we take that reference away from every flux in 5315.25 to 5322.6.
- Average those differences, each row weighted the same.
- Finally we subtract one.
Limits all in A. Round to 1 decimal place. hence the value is 0.3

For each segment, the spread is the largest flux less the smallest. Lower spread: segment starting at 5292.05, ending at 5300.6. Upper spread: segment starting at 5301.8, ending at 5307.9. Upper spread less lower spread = -1.0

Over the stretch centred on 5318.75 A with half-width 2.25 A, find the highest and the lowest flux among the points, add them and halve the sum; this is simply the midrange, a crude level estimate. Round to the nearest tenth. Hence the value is 17.2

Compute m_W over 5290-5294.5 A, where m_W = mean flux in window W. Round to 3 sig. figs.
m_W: 12.9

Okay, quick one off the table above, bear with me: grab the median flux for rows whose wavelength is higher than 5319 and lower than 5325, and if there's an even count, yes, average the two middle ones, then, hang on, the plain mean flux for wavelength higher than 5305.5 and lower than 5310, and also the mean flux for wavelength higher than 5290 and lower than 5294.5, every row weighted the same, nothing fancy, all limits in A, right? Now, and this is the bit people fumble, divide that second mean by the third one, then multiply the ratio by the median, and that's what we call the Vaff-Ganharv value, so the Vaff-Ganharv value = 18.2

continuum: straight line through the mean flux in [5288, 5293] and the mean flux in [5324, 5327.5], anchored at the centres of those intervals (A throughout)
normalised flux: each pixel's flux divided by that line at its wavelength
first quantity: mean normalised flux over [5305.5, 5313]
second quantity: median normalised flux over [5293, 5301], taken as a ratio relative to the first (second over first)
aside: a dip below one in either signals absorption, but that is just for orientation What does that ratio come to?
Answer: 1.16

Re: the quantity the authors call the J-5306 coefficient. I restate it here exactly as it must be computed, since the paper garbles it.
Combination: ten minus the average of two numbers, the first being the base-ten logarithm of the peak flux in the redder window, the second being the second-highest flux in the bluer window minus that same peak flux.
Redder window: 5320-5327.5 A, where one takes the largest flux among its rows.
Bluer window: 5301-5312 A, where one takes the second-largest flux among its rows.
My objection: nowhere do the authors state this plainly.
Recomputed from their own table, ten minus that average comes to 8.9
